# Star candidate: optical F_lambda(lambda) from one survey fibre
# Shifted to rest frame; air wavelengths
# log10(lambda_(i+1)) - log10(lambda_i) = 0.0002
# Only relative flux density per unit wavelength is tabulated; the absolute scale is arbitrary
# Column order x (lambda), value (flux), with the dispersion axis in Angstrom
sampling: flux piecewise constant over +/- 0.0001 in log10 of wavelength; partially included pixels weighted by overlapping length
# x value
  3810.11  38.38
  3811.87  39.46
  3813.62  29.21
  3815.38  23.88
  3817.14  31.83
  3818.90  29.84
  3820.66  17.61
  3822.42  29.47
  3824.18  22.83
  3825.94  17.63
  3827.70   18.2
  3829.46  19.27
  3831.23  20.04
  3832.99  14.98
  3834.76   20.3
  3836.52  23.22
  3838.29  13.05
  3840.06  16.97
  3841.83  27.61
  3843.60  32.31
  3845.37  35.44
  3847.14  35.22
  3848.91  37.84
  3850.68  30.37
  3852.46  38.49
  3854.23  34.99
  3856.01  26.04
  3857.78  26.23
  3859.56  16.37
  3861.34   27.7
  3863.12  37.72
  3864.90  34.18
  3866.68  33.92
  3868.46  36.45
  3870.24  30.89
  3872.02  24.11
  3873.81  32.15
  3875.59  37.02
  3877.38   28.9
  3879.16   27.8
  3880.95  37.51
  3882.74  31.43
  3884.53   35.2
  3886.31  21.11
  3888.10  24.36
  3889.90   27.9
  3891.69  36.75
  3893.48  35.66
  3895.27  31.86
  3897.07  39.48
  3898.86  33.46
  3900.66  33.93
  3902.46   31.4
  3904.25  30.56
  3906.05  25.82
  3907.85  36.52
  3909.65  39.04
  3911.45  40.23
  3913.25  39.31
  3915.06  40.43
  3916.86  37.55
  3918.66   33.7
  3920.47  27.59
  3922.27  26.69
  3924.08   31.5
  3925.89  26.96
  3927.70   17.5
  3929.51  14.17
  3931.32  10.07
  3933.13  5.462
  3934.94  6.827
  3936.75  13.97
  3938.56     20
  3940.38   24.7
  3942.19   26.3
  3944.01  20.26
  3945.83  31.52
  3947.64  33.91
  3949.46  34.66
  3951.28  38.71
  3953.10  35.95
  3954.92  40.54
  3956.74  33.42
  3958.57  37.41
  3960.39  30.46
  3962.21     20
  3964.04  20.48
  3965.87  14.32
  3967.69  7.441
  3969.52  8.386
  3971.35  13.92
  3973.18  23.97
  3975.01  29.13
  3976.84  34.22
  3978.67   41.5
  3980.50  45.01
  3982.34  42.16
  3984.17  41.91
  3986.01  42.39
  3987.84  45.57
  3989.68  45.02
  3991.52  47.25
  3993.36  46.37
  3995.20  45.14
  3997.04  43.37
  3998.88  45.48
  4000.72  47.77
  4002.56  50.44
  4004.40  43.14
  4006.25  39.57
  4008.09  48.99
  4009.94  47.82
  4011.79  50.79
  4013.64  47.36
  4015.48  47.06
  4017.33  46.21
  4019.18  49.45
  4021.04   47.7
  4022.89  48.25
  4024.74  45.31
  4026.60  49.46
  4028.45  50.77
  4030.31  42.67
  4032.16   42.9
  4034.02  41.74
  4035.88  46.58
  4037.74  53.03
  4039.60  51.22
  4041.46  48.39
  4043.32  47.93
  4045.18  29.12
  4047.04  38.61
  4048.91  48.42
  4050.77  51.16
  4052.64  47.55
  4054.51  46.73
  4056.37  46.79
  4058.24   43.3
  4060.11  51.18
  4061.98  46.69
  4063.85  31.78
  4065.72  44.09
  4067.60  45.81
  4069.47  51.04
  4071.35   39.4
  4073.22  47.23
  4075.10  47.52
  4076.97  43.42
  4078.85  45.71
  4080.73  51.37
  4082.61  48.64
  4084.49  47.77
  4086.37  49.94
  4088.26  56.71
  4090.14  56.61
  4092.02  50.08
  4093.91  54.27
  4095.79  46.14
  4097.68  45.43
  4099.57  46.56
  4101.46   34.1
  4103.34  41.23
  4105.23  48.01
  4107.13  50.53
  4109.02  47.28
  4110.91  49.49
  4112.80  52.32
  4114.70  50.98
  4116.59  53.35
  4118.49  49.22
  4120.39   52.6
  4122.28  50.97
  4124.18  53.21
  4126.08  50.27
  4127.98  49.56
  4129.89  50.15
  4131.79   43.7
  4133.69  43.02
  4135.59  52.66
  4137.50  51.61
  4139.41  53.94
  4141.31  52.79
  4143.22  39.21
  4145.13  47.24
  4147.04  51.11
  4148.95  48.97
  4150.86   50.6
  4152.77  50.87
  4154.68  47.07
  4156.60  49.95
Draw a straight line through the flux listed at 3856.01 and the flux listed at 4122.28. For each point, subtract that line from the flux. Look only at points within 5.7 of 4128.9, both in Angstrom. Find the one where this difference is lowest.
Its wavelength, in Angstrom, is 4133.69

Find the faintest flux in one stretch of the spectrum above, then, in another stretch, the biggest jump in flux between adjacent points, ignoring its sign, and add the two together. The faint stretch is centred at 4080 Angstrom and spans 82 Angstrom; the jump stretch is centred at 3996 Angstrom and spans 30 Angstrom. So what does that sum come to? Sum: 39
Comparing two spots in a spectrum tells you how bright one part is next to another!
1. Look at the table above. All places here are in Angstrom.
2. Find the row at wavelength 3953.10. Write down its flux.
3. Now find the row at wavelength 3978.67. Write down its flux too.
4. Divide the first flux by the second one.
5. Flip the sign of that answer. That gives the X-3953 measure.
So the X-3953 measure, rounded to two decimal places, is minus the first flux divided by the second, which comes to -0.87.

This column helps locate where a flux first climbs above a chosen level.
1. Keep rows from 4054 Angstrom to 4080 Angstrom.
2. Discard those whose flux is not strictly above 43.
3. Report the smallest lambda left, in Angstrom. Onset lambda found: 4054.51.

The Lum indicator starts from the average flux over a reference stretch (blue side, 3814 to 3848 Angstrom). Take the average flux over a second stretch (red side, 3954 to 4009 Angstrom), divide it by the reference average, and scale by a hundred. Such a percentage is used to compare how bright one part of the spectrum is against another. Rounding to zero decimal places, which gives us 151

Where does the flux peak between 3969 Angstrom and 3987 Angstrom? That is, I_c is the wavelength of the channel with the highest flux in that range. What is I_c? 3980.50 Angstrom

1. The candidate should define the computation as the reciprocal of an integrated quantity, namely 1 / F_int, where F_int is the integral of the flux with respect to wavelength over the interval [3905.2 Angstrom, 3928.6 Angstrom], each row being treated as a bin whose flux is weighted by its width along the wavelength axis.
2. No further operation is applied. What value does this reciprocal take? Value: 0.0013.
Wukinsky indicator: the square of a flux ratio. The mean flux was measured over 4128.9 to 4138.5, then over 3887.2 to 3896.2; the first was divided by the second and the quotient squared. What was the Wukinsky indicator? 2.4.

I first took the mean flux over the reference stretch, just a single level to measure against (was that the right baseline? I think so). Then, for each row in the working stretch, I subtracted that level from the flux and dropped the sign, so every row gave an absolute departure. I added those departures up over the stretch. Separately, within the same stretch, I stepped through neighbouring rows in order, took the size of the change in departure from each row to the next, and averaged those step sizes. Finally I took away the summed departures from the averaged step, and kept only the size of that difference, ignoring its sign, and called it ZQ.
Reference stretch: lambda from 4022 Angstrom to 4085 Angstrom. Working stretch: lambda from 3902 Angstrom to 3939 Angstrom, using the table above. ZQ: 405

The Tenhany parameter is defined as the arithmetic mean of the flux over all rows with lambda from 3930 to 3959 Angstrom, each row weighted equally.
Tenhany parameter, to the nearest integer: 26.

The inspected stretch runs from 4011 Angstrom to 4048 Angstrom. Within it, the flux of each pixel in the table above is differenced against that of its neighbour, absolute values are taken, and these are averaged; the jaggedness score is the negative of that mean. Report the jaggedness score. -3.8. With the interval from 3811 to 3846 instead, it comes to -5.8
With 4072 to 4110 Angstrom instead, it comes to -4.1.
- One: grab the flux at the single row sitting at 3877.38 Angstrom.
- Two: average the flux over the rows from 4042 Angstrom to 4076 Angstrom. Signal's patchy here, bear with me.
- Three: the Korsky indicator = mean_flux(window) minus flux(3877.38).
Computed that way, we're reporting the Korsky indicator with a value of 16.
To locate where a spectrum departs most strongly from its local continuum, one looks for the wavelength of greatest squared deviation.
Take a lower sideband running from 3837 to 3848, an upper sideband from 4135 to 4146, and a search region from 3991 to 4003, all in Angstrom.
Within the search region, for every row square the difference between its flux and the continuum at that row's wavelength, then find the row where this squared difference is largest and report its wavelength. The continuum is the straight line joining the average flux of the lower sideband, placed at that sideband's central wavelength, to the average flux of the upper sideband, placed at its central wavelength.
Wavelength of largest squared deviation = 4002.56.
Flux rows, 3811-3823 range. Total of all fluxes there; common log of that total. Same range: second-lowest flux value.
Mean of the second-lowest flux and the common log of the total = 13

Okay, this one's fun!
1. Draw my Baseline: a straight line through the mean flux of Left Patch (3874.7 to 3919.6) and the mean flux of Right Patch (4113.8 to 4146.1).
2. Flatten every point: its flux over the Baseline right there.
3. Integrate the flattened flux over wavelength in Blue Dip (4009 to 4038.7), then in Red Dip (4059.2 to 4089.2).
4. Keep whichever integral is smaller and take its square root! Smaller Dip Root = 5.5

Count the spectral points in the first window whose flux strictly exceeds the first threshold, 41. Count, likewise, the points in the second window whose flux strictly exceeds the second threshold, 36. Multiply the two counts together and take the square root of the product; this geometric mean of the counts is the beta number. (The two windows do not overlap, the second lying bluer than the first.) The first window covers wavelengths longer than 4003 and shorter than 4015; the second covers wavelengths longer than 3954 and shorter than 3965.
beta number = 3.2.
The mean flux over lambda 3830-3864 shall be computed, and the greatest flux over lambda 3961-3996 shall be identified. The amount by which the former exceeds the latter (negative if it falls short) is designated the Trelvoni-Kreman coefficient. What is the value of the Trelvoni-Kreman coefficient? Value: -20.2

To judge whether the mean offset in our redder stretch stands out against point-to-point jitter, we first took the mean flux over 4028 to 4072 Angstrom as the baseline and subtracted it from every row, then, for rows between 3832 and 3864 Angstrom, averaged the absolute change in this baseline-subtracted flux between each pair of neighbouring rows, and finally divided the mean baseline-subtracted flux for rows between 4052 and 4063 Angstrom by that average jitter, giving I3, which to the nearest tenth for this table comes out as 0.3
